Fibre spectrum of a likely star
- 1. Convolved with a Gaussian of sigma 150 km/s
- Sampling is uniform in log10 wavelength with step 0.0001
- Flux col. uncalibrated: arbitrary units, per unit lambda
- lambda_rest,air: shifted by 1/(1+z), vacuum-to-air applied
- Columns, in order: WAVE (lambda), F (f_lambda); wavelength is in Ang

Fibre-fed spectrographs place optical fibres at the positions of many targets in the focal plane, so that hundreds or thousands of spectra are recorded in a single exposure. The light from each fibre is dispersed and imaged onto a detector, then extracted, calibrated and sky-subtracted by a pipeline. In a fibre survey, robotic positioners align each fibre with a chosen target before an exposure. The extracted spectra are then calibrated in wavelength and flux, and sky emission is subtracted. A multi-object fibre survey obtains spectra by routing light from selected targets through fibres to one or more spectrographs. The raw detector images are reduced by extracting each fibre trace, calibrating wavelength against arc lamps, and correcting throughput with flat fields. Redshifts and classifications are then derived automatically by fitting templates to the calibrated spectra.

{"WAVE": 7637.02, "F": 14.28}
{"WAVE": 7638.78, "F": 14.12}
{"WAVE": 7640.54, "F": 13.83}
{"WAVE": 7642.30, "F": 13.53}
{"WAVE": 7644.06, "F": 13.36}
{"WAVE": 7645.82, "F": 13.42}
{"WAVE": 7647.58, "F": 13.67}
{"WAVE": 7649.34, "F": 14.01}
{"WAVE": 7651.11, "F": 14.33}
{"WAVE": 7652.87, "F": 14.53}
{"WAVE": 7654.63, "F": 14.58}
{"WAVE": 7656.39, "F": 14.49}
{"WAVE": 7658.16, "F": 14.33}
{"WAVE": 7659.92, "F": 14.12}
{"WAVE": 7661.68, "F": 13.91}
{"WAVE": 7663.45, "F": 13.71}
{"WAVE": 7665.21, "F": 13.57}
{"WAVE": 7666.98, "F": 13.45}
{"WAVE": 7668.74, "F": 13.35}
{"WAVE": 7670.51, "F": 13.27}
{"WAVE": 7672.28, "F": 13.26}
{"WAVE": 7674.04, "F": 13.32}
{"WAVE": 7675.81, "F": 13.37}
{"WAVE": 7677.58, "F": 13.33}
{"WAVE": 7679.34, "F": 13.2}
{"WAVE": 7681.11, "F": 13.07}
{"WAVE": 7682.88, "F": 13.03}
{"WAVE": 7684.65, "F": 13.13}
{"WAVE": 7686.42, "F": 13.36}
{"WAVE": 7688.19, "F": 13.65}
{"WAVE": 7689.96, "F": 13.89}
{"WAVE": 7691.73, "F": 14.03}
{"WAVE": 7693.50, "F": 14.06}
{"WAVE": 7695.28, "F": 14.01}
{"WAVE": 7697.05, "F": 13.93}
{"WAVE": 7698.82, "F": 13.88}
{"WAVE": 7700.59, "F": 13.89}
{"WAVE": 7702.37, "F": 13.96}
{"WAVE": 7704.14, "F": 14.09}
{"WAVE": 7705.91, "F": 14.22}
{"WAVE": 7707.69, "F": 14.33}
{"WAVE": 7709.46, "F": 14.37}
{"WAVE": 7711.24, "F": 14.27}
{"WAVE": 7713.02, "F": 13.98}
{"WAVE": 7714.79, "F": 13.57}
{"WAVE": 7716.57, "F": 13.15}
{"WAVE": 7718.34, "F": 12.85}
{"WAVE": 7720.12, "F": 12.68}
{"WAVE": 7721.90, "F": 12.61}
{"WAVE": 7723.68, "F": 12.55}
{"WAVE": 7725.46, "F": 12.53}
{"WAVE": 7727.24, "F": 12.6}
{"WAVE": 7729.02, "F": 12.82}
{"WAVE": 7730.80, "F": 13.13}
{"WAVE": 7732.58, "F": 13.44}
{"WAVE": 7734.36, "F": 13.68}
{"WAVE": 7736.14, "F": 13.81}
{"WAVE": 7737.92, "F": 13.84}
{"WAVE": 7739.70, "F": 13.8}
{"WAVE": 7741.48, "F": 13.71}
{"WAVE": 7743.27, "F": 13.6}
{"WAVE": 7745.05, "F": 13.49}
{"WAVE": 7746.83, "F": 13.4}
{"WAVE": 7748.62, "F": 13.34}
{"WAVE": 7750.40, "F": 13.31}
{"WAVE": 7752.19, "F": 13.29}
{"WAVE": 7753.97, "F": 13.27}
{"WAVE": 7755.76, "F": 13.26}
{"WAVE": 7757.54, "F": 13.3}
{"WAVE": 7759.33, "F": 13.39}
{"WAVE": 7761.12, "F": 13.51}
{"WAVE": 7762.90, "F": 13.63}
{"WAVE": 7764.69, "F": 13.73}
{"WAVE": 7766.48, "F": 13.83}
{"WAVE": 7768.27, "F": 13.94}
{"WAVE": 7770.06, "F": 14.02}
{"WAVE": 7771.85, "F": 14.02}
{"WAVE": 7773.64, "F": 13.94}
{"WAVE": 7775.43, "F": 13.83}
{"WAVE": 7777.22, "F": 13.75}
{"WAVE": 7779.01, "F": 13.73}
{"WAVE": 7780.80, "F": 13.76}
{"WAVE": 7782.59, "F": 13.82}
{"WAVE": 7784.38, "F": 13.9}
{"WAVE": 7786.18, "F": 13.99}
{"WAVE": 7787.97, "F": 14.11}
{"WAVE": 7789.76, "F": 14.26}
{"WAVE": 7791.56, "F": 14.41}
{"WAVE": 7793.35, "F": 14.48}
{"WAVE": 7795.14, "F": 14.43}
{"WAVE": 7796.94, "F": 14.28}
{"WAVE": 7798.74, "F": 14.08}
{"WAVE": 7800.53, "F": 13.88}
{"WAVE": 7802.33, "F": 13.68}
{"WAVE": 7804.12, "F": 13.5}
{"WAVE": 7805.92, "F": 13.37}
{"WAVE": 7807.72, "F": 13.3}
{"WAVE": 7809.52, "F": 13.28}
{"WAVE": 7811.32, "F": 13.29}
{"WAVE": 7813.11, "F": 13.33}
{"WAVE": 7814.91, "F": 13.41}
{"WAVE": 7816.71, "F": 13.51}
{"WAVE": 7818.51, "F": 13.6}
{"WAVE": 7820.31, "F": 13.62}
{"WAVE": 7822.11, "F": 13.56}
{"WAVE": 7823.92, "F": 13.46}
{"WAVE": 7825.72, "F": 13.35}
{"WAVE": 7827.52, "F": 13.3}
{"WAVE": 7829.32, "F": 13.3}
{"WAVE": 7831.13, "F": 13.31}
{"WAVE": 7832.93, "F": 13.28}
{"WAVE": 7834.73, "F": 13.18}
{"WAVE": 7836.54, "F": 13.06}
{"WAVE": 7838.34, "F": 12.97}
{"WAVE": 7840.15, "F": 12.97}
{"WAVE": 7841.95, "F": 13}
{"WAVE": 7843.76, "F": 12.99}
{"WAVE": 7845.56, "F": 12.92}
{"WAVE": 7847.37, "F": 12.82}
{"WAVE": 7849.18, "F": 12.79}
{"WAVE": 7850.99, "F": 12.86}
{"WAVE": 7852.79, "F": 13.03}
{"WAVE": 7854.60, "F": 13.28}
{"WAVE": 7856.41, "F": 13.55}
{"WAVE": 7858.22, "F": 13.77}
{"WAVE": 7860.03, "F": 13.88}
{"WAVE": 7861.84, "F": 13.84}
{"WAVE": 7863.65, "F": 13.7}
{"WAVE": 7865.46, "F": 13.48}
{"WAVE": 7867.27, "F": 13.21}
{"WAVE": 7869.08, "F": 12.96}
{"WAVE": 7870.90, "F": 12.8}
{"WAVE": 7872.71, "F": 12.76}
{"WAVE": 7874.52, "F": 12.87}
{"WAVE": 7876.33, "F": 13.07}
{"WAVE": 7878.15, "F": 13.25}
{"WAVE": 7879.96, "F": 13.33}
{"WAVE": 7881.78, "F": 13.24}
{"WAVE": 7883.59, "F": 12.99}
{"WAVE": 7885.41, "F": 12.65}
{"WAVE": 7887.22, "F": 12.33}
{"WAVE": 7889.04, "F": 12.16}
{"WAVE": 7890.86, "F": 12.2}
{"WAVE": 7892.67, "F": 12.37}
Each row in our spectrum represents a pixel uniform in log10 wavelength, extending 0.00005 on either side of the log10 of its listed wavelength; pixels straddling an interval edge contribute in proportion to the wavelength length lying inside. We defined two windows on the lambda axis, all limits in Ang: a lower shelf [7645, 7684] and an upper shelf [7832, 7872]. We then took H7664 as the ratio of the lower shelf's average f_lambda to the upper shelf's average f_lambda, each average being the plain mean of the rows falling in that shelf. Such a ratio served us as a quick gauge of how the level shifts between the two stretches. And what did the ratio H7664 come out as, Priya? 1.04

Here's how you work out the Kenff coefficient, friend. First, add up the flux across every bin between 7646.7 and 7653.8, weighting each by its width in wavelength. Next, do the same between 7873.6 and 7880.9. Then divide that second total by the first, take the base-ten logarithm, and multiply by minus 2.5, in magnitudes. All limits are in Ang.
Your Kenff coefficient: 0.05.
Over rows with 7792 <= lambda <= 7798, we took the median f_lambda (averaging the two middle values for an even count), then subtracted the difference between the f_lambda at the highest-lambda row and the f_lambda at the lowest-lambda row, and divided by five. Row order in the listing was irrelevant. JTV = 2.93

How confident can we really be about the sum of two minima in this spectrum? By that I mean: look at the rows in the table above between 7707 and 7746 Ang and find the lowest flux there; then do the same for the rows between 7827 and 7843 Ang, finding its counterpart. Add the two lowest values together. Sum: 25.5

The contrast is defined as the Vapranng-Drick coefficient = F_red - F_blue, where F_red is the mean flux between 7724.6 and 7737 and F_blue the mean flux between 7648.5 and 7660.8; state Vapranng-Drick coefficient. -1.2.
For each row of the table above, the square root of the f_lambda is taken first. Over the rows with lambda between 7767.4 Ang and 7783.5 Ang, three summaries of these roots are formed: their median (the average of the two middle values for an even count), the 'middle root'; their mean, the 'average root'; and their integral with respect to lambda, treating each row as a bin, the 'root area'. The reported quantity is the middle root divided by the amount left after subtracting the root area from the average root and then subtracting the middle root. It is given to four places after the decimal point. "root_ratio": -0.0620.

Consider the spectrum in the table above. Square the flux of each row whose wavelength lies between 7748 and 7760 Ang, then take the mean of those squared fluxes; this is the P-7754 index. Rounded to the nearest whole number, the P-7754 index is 177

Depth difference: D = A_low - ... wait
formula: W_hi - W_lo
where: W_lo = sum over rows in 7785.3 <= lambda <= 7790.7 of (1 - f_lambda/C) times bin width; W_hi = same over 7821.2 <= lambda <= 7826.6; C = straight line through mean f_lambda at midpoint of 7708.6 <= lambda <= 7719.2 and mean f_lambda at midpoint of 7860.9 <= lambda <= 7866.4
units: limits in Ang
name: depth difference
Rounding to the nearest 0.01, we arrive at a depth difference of 0.26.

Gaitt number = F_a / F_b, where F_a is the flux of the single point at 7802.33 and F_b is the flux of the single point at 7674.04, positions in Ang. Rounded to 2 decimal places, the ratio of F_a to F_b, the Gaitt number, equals 1.03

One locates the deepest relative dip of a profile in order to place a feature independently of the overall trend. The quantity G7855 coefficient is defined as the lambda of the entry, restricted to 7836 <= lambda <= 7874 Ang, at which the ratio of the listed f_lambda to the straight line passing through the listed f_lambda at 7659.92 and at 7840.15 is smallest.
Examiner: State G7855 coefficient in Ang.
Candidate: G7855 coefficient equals 7849.18 Ang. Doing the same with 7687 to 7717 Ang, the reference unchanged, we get 7716.57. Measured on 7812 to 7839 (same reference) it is 7838.34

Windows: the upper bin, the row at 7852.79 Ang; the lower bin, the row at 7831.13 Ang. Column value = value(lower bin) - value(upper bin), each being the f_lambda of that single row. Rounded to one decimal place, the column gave 0.3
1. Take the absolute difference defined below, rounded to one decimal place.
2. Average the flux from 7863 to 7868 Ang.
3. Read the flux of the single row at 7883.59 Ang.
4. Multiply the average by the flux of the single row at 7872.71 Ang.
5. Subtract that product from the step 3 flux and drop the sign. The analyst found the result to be 158.8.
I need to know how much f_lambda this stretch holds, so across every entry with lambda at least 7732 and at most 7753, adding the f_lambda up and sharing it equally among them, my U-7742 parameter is 13.6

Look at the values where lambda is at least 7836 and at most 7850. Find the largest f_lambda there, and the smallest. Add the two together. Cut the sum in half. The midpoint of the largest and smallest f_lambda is 12.9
